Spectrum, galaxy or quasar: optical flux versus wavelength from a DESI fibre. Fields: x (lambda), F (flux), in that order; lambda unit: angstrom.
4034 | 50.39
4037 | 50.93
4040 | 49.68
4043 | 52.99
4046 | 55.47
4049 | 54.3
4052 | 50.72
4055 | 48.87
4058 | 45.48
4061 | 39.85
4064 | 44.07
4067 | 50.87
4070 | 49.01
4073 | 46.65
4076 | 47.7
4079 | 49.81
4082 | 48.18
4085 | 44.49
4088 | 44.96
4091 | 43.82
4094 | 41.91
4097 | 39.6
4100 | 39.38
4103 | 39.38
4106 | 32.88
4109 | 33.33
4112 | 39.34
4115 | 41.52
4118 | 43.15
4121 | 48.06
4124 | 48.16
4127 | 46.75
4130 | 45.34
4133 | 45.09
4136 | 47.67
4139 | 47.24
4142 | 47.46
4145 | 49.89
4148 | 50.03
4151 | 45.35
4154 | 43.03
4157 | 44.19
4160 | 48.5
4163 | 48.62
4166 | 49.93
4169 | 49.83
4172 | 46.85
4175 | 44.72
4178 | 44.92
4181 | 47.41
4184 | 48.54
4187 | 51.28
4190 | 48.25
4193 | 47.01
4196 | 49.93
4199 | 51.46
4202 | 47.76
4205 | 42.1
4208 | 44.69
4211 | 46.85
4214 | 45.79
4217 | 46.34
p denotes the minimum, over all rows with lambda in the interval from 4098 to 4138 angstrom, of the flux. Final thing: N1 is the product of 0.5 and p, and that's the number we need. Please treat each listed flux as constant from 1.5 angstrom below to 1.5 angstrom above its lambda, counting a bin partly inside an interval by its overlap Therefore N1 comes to 16.4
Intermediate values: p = 32.88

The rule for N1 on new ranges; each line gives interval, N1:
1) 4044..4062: 19.9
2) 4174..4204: 22.4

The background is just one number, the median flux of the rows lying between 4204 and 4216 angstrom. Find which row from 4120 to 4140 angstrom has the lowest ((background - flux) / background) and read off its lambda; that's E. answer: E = 4124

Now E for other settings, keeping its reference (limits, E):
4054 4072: 4067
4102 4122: 4121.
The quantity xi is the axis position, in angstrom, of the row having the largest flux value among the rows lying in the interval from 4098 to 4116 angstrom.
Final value 4115 angstrom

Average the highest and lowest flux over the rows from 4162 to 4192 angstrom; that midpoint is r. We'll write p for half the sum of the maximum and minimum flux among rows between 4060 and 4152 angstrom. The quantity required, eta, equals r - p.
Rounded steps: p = 41.9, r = 48.0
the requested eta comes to 6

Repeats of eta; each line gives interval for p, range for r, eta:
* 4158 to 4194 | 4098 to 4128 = -7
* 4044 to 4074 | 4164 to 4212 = -1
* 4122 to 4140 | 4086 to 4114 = -8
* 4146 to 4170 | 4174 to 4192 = 1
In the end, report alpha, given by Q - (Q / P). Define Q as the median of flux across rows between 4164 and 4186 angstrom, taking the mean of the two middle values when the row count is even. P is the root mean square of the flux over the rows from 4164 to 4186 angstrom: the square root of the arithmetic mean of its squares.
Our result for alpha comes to 46.4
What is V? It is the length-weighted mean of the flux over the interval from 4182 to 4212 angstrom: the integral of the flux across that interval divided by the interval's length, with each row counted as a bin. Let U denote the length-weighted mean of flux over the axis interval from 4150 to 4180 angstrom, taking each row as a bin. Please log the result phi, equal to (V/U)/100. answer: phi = 0.0103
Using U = 46.6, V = 47.8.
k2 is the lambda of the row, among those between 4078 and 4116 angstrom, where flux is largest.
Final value 4079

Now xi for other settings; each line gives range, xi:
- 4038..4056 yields 4046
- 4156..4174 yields 4166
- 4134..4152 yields 4148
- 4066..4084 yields 4067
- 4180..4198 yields 4187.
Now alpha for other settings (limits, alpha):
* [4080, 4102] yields 42.8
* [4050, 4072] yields 47.8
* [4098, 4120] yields 38.4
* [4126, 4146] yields 46.2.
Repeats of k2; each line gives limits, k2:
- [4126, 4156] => 4148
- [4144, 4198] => 4187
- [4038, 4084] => 4046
